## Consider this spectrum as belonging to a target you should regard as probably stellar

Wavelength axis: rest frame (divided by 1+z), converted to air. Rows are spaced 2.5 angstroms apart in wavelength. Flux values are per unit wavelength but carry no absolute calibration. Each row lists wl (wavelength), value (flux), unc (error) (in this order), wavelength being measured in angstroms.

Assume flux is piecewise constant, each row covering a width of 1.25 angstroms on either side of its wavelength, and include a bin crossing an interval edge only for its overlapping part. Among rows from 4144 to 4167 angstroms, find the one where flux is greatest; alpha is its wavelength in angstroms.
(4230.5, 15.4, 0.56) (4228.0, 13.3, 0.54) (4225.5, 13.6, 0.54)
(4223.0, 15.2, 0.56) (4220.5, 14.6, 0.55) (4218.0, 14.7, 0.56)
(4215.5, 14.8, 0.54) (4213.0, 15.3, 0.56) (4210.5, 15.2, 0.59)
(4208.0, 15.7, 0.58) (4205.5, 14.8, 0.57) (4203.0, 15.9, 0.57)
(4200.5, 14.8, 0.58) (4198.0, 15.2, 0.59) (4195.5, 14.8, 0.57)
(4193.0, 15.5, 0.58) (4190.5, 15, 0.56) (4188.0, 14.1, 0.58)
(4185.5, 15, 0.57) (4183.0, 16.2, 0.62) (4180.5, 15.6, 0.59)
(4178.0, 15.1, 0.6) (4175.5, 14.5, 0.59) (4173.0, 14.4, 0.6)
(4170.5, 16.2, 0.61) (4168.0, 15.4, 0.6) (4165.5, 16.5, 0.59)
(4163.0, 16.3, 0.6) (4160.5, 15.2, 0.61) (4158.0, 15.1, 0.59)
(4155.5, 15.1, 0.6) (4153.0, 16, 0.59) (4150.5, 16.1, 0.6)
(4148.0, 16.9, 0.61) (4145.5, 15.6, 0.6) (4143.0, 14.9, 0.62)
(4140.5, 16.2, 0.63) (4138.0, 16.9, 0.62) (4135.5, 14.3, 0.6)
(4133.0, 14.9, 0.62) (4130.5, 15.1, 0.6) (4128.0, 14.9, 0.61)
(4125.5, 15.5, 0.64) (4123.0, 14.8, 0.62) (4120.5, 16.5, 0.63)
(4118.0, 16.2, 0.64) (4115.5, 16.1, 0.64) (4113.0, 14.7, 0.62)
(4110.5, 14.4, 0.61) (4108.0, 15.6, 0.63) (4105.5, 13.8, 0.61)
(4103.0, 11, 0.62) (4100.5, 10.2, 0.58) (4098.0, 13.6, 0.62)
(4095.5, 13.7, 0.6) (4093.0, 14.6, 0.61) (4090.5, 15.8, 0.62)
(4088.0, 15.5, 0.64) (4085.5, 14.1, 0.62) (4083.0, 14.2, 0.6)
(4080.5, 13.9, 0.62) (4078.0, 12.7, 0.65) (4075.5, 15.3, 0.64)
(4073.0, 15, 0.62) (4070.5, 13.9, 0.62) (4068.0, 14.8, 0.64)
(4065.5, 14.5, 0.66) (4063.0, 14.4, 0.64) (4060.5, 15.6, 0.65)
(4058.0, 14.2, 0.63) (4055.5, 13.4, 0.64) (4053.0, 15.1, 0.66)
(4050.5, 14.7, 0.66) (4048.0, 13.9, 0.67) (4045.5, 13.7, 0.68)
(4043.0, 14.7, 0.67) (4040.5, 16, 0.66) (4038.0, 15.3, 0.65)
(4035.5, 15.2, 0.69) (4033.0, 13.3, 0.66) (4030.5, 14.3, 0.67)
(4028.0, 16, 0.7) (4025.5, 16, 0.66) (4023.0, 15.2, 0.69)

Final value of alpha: 4148.0 angstroms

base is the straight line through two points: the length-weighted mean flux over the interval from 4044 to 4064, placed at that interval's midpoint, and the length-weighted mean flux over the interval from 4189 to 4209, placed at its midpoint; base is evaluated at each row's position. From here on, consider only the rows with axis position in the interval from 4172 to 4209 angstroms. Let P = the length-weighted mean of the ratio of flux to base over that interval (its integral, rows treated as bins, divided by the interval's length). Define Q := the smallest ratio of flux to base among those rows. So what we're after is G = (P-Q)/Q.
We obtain 0.070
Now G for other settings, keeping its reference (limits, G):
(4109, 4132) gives 0.062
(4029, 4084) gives 0.149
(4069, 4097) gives 0.133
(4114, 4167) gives 0.093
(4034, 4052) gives 0.079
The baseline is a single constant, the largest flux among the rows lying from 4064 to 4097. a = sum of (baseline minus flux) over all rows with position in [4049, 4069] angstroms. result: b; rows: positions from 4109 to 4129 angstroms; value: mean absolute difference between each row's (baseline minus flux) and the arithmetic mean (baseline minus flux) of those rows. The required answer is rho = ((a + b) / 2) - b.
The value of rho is 4.5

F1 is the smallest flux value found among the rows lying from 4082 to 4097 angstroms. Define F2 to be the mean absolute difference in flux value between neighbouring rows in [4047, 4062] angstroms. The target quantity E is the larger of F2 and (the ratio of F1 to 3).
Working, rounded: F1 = 13.7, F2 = 1.02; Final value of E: 4.57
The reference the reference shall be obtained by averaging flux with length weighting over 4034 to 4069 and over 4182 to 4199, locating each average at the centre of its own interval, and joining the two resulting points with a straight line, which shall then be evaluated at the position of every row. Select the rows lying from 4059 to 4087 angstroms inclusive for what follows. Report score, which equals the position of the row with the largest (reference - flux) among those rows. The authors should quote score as 4078.0 angstroms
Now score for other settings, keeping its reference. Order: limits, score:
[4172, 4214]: 4188.0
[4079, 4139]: 4100.5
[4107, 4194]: 4188.0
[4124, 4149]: 4135.5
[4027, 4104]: 4100.5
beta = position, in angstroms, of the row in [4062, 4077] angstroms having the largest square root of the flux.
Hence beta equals 4075.5 angstroms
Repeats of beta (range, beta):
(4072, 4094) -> 4090.5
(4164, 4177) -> 4165.5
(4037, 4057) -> 4040.5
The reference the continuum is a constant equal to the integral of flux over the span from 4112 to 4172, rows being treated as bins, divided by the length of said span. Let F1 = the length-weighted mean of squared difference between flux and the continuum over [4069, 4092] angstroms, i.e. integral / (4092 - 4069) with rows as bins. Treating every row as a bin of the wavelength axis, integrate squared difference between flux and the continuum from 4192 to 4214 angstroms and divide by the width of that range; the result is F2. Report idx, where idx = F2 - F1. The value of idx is -1.9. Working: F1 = 2.2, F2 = 0.3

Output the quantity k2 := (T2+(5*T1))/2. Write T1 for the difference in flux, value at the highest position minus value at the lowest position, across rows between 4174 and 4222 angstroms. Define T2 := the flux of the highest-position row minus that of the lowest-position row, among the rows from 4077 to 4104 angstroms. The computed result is -0.6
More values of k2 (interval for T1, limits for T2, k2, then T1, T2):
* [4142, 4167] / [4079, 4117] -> 5.1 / 1.6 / 2.2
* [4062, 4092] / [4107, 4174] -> 2.9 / 1.4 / -1.2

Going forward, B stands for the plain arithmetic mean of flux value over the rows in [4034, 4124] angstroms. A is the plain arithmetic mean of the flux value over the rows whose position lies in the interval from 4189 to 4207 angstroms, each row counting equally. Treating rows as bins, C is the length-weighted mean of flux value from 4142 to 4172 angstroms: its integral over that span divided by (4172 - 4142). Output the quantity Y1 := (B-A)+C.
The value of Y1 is 15.1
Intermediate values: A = 15.14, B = 14.5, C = 15.8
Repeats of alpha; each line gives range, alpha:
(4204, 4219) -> 4208.0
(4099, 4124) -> 4120.5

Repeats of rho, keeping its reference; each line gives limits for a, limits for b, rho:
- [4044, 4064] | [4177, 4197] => 5.5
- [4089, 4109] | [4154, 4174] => 8.7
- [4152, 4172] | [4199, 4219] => 0.1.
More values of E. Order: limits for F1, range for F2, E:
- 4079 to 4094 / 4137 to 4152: 4.63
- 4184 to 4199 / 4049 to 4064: 4.70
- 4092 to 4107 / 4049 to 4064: 3.40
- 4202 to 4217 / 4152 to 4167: 4.93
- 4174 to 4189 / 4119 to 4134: 4.70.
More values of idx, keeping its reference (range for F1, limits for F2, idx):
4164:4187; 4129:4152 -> 0.2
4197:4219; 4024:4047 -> 1.0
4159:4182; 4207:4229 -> 0.9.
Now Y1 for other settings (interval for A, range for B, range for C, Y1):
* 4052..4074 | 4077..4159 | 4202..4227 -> 15.2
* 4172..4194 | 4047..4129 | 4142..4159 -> 15.1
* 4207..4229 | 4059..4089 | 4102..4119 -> 14.4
